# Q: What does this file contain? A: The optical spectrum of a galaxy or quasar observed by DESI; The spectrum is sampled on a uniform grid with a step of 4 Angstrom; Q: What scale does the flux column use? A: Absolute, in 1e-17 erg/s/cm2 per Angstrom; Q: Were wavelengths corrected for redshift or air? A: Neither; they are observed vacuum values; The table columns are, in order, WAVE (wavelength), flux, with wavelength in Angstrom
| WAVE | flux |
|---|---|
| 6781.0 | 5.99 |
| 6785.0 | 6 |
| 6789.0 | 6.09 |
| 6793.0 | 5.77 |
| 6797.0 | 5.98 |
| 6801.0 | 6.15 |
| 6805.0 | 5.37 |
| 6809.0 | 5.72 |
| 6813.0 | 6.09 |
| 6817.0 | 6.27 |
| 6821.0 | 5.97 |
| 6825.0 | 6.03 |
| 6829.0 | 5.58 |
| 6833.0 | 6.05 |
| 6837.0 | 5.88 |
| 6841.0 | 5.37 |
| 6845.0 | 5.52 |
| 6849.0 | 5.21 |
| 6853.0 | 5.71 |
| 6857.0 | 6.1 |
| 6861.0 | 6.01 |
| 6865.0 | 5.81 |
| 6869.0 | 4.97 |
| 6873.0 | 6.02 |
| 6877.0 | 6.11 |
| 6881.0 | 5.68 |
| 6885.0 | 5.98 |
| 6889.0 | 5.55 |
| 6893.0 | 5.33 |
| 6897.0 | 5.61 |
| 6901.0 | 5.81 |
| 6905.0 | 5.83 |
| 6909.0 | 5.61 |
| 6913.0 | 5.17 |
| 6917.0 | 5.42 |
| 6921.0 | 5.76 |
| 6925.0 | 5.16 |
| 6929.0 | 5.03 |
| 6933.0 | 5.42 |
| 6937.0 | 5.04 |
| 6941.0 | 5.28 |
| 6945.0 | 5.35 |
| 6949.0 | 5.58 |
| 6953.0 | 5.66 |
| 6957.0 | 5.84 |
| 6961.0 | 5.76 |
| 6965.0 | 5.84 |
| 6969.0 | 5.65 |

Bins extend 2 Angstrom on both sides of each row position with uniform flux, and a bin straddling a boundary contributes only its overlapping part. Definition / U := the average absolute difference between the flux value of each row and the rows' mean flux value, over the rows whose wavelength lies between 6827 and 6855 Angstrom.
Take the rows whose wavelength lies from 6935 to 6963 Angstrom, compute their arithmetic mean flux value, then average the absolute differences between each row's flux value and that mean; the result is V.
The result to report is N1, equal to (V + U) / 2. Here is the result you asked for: 0.23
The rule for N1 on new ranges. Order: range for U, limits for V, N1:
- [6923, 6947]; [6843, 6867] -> 0.19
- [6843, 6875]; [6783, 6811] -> 0.27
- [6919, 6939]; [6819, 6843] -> 0.24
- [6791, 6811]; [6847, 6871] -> 0.29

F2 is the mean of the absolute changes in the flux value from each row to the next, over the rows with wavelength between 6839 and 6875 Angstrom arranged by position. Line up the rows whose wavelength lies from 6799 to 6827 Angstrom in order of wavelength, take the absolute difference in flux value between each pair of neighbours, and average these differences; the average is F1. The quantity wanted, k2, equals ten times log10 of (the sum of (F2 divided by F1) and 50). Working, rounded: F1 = 0.34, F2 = 0.44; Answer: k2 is 17.1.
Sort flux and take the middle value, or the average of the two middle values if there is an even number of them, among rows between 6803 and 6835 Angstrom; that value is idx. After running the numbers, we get 6.00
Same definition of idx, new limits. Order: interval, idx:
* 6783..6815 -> 5.99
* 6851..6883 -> 5.91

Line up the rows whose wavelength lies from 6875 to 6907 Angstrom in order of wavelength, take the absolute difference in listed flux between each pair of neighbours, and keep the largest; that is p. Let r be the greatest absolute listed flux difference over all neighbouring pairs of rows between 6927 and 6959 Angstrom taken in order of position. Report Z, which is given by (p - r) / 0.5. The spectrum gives 0.1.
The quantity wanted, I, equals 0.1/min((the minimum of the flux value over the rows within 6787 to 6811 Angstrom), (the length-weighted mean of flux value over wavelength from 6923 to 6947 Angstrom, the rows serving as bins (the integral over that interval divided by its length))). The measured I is 0.0192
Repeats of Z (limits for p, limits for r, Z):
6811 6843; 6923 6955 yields 0.2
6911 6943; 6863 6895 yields -0.9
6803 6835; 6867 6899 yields -1.2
